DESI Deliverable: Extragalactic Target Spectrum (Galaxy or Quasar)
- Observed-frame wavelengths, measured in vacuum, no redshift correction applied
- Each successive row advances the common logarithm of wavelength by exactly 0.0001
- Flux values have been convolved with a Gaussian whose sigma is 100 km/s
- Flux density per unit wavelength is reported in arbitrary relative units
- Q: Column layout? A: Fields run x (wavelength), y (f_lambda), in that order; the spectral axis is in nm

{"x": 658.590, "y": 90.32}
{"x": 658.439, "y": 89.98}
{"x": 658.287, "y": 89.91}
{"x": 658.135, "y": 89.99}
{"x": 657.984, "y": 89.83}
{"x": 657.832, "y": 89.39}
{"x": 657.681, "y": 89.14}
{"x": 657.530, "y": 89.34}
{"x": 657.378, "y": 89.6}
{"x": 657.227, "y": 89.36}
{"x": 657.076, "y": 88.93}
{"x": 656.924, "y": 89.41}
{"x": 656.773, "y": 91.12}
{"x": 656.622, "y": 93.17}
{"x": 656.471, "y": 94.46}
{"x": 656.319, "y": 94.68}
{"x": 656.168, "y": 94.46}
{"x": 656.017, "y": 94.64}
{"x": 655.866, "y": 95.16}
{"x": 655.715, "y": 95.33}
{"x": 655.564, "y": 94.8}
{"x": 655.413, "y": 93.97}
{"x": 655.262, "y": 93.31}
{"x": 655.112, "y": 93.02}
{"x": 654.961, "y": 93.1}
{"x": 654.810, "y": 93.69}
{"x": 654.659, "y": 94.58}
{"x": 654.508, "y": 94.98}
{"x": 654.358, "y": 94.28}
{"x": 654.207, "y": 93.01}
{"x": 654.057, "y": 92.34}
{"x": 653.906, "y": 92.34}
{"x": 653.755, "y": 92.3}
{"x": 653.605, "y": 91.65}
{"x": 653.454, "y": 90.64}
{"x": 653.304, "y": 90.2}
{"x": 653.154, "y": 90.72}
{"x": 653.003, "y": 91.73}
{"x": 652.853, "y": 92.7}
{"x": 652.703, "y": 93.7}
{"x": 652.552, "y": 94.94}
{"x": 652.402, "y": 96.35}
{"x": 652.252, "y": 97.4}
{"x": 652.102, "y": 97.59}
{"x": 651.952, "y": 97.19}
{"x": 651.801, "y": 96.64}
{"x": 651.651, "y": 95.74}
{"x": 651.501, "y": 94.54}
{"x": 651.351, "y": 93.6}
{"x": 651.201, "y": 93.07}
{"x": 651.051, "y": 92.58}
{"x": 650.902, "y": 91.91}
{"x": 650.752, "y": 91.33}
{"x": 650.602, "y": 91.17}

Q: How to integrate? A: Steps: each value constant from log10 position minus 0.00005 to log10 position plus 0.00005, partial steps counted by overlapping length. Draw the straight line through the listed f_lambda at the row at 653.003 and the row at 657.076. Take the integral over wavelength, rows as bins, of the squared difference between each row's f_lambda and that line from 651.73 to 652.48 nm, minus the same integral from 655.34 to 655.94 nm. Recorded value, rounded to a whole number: 2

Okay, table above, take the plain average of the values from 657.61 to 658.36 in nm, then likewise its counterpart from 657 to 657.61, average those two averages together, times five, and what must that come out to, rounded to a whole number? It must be 447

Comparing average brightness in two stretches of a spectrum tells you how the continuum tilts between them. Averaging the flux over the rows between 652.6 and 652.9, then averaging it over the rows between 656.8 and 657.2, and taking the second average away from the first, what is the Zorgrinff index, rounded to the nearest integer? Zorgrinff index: 4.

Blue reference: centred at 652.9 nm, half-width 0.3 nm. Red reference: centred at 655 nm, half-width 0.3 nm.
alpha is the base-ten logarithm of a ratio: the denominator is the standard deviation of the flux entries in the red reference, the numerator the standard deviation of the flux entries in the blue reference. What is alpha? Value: 0.63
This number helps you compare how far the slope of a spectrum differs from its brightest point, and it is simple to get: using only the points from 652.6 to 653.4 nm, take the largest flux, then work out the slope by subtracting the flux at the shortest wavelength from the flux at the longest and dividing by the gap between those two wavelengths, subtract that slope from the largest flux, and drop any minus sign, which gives 99.5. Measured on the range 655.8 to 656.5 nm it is 96.3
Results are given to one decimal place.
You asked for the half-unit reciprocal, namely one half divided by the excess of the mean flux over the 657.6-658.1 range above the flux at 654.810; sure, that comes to -0.1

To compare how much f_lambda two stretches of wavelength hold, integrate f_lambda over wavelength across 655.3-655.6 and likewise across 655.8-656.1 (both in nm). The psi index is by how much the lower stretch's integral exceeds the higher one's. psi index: -0.2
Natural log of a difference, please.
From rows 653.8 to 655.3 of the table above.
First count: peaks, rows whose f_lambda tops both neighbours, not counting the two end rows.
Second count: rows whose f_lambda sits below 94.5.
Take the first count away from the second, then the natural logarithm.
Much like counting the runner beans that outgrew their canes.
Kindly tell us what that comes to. 1.9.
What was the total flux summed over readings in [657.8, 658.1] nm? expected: 179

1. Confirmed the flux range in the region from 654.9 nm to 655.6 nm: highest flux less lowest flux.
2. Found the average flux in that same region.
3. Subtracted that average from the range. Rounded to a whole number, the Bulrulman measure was -92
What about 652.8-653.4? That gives -89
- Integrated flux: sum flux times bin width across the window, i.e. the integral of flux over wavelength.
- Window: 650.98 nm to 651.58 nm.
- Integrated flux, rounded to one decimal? 56.1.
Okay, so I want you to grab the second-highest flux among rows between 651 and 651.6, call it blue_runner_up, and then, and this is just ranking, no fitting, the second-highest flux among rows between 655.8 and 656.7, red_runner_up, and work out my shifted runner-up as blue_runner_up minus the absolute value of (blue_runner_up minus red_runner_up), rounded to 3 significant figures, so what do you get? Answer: 92.5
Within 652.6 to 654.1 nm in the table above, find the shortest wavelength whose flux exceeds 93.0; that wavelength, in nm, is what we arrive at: 652.703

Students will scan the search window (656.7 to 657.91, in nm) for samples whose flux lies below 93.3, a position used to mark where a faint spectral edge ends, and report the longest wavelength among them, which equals 657.832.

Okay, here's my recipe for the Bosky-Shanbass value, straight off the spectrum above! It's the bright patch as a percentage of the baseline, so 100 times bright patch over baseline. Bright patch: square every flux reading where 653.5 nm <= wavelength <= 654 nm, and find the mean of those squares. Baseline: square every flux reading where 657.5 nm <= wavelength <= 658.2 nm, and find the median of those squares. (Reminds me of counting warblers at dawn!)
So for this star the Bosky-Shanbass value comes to 106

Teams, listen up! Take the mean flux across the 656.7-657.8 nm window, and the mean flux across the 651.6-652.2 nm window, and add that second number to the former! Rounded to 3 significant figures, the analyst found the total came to 186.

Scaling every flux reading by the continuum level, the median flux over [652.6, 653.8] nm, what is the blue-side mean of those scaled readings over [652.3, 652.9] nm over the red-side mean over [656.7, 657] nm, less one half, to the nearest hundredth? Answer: 0.55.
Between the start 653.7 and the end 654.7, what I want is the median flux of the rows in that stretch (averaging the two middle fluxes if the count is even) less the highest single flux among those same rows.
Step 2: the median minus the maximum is -2.0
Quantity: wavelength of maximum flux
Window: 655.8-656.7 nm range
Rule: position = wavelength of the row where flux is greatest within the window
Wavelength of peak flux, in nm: 655.866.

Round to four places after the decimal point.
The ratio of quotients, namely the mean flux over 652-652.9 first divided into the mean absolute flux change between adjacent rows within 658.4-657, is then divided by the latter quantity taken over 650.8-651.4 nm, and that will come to 0.0048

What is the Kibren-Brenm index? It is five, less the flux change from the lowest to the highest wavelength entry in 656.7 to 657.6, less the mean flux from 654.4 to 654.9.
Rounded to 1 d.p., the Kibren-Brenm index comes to -87.6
